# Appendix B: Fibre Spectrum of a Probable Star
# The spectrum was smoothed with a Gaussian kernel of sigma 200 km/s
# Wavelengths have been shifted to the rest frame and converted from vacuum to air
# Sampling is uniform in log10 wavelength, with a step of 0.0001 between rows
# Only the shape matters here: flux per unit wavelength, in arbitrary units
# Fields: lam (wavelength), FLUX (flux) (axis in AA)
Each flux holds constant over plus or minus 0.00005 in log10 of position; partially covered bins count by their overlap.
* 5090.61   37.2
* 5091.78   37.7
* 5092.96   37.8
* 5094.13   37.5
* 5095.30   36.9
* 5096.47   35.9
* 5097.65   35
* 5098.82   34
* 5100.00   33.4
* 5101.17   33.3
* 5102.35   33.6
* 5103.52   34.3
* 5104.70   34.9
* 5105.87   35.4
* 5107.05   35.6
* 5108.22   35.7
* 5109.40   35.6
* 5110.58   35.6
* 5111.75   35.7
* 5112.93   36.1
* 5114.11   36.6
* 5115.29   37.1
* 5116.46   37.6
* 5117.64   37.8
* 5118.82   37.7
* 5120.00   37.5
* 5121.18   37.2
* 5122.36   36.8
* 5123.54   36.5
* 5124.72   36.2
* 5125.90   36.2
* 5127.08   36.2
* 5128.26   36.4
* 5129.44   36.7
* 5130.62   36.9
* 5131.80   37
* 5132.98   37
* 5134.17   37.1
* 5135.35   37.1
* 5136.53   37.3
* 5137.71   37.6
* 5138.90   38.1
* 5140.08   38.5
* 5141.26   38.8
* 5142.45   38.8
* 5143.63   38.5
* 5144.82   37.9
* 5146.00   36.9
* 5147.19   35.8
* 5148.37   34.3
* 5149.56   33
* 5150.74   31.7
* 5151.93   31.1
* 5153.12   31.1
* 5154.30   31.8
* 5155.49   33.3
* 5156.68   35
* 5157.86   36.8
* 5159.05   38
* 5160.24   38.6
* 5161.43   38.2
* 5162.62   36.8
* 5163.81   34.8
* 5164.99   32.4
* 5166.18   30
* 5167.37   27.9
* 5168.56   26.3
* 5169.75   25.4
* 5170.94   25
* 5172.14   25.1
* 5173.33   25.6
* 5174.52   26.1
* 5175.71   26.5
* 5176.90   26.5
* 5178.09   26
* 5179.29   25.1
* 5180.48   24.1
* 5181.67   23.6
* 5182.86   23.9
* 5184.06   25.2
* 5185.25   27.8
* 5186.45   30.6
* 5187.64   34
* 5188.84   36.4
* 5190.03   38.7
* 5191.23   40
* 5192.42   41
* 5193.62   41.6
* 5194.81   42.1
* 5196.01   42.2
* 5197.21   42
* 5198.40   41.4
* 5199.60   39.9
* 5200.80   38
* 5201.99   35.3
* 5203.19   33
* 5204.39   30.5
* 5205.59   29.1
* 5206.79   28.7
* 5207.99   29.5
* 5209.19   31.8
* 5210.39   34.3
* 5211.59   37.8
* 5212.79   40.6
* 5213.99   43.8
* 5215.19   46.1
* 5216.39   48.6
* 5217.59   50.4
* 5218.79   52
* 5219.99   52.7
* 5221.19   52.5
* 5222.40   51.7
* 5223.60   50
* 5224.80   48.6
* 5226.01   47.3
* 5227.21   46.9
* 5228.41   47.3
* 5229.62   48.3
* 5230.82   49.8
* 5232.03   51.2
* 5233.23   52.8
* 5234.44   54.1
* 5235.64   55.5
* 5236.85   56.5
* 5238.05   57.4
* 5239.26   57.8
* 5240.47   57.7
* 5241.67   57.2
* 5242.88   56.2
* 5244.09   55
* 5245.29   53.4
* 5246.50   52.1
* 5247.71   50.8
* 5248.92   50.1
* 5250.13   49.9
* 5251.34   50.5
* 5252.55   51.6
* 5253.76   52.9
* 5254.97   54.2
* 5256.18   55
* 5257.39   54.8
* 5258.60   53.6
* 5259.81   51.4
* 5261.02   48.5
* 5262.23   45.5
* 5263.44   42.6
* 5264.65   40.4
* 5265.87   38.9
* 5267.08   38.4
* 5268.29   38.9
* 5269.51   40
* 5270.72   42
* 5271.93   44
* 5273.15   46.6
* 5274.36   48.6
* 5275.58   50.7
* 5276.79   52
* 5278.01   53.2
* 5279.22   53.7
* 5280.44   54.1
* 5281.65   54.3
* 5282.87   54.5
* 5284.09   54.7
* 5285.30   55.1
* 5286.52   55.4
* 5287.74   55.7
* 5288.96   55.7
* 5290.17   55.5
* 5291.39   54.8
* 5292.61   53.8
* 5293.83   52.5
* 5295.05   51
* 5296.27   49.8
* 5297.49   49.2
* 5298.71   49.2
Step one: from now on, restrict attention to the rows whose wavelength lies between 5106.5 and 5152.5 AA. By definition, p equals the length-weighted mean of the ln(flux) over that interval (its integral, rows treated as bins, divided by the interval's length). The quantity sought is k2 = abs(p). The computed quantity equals 3.60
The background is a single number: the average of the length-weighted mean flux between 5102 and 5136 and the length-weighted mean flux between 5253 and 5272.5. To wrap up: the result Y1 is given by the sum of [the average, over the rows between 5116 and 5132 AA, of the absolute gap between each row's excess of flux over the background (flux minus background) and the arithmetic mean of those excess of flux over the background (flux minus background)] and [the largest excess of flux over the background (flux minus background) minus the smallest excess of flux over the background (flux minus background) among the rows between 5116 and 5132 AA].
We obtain 2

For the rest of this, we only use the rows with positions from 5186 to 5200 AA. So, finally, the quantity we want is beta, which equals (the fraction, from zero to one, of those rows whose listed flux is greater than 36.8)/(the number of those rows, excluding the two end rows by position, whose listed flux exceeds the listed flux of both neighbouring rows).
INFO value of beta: 0.75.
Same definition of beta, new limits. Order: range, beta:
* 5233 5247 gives 1.00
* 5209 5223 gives 0.83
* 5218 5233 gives 1.00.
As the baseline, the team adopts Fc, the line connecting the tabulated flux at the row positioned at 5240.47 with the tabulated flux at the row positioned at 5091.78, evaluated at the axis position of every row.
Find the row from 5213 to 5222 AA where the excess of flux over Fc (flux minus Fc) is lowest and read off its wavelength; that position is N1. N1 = 5213.99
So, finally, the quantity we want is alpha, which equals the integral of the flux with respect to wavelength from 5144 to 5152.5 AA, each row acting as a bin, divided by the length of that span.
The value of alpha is 34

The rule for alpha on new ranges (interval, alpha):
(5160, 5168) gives 34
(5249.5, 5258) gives 53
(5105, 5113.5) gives 36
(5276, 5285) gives 54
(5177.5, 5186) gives 25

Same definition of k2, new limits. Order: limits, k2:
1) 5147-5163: 3.54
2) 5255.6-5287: 3.88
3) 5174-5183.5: 3.23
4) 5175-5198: 3.46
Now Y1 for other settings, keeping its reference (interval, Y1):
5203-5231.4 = 32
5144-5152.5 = 9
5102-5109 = 3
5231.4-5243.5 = 8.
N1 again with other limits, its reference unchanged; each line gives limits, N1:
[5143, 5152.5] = 5151.93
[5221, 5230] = 5227.21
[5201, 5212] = 5206.79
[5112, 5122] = 5121.18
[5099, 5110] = 5101.17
